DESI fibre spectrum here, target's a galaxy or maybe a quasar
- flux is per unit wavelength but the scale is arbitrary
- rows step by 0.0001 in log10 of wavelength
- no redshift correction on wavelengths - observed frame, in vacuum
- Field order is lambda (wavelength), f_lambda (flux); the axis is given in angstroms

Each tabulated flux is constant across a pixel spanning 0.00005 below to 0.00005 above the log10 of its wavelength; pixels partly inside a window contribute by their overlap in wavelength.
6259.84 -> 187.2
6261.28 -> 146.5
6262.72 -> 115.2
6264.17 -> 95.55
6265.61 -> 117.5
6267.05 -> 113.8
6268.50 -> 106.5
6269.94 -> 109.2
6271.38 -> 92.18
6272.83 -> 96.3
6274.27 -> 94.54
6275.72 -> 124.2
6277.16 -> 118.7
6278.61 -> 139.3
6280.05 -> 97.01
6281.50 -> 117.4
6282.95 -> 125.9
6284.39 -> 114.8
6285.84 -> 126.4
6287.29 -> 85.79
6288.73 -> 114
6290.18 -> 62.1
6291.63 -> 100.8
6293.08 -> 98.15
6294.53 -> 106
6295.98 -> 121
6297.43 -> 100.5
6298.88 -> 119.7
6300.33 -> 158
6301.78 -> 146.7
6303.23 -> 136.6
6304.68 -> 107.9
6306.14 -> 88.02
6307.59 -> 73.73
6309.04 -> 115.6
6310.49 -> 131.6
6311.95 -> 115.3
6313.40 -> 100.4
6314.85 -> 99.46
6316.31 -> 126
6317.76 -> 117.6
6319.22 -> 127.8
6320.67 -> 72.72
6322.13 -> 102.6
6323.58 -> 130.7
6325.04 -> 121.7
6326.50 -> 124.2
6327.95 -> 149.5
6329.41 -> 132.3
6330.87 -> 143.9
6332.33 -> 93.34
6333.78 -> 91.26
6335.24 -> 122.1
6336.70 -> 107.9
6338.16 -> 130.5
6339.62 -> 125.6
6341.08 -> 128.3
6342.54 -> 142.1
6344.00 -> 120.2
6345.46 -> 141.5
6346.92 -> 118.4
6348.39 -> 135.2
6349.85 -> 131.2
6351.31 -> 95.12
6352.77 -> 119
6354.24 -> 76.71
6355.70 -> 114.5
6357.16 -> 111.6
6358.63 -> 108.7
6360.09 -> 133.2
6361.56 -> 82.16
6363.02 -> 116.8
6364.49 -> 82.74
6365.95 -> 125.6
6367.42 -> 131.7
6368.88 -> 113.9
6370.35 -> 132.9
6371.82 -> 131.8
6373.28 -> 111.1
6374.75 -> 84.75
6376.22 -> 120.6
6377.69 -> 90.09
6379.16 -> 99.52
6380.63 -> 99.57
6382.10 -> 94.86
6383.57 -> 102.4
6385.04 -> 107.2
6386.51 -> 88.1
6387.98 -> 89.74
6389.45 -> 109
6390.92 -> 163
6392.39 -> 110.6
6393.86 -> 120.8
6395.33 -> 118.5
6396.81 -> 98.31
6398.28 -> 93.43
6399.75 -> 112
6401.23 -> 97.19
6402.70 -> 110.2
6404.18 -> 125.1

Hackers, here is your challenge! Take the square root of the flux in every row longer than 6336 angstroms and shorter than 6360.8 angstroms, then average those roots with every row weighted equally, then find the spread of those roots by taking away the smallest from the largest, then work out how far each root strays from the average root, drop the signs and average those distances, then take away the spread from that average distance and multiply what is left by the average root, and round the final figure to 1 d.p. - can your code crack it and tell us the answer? -28.1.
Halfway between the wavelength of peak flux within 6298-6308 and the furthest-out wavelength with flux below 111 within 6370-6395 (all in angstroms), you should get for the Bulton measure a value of 6346.4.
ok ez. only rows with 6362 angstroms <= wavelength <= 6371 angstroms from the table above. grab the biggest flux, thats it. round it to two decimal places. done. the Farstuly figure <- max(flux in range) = 132.90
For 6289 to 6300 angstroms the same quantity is 121.00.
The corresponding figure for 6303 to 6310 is 136.60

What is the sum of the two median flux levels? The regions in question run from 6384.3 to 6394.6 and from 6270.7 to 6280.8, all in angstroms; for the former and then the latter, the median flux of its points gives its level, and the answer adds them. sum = 206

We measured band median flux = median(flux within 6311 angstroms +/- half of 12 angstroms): 108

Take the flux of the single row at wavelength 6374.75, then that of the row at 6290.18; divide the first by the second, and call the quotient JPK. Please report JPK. 1.36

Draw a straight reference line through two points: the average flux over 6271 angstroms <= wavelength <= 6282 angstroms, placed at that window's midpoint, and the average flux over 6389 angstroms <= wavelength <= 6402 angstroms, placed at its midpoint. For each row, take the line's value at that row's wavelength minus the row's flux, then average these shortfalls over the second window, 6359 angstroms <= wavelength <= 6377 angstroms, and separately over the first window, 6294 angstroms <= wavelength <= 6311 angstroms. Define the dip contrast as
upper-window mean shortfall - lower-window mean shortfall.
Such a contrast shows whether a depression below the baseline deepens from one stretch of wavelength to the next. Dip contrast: 5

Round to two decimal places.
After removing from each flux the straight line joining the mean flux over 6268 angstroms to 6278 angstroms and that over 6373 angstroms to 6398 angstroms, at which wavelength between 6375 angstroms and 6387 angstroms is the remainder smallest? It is 6386.51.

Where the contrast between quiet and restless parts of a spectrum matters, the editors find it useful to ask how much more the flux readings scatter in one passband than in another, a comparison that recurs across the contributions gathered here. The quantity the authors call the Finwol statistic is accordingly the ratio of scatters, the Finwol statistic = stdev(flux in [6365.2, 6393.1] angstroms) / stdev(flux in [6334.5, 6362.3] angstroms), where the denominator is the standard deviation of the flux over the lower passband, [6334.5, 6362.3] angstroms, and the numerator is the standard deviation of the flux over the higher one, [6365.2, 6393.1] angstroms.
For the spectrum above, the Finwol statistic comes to 1.09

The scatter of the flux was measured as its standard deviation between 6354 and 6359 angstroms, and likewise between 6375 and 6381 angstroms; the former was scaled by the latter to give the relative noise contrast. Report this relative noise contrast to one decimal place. 1.4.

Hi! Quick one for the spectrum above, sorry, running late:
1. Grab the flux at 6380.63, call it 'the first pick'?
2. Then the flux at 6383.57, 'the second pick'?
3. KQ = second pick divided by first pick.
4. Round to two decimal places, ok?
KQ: 1.03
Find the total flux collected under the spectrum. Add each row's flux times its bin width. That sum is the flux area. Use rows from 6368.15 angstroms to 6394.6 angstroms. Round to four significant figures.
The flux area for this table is 2895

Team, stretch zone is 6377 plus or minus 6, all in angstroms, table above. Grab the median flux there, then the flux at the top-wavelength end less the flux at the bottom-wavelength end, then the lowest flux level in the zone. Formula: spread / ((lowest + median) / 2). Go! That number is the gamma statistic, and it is -0.40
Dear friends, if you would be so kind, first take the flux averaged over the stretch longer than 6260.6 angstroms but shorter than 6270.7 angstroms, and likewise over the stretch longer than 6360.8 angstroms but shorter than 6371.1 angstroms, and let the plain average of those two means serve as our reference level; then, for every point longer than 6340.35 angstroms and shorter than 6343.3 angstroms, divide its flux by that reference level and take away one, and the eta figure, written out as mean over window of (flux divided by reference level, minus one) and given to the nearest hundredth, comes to 0.19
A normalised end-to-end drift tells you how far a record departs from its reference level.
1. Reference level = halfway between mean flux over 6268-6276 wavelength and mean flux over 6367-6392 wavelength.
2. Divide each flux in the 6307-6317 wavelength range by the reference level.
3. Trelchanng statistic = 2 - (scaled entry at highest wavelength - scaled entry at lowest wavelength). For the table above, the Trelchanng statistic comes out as 1.51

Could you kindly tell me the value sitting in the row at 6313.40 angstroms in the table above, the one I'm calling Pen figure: 100.4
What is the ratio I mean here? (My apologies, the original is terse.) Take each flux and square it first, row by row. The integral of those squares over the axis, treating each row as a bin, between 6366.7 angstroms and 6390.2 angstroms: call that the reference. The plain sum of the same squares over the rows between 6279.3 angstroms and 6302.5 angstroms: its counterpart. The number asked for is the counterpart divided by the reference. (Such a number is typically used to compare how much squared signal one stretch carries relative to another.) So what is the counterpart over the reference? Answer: 0.765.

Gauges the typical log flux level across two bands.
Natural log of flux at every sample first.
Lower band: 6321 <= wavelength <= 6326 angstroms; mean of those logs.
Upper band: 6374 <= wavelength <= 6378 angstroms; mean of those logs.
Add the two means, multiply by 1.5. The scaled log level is 14.0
